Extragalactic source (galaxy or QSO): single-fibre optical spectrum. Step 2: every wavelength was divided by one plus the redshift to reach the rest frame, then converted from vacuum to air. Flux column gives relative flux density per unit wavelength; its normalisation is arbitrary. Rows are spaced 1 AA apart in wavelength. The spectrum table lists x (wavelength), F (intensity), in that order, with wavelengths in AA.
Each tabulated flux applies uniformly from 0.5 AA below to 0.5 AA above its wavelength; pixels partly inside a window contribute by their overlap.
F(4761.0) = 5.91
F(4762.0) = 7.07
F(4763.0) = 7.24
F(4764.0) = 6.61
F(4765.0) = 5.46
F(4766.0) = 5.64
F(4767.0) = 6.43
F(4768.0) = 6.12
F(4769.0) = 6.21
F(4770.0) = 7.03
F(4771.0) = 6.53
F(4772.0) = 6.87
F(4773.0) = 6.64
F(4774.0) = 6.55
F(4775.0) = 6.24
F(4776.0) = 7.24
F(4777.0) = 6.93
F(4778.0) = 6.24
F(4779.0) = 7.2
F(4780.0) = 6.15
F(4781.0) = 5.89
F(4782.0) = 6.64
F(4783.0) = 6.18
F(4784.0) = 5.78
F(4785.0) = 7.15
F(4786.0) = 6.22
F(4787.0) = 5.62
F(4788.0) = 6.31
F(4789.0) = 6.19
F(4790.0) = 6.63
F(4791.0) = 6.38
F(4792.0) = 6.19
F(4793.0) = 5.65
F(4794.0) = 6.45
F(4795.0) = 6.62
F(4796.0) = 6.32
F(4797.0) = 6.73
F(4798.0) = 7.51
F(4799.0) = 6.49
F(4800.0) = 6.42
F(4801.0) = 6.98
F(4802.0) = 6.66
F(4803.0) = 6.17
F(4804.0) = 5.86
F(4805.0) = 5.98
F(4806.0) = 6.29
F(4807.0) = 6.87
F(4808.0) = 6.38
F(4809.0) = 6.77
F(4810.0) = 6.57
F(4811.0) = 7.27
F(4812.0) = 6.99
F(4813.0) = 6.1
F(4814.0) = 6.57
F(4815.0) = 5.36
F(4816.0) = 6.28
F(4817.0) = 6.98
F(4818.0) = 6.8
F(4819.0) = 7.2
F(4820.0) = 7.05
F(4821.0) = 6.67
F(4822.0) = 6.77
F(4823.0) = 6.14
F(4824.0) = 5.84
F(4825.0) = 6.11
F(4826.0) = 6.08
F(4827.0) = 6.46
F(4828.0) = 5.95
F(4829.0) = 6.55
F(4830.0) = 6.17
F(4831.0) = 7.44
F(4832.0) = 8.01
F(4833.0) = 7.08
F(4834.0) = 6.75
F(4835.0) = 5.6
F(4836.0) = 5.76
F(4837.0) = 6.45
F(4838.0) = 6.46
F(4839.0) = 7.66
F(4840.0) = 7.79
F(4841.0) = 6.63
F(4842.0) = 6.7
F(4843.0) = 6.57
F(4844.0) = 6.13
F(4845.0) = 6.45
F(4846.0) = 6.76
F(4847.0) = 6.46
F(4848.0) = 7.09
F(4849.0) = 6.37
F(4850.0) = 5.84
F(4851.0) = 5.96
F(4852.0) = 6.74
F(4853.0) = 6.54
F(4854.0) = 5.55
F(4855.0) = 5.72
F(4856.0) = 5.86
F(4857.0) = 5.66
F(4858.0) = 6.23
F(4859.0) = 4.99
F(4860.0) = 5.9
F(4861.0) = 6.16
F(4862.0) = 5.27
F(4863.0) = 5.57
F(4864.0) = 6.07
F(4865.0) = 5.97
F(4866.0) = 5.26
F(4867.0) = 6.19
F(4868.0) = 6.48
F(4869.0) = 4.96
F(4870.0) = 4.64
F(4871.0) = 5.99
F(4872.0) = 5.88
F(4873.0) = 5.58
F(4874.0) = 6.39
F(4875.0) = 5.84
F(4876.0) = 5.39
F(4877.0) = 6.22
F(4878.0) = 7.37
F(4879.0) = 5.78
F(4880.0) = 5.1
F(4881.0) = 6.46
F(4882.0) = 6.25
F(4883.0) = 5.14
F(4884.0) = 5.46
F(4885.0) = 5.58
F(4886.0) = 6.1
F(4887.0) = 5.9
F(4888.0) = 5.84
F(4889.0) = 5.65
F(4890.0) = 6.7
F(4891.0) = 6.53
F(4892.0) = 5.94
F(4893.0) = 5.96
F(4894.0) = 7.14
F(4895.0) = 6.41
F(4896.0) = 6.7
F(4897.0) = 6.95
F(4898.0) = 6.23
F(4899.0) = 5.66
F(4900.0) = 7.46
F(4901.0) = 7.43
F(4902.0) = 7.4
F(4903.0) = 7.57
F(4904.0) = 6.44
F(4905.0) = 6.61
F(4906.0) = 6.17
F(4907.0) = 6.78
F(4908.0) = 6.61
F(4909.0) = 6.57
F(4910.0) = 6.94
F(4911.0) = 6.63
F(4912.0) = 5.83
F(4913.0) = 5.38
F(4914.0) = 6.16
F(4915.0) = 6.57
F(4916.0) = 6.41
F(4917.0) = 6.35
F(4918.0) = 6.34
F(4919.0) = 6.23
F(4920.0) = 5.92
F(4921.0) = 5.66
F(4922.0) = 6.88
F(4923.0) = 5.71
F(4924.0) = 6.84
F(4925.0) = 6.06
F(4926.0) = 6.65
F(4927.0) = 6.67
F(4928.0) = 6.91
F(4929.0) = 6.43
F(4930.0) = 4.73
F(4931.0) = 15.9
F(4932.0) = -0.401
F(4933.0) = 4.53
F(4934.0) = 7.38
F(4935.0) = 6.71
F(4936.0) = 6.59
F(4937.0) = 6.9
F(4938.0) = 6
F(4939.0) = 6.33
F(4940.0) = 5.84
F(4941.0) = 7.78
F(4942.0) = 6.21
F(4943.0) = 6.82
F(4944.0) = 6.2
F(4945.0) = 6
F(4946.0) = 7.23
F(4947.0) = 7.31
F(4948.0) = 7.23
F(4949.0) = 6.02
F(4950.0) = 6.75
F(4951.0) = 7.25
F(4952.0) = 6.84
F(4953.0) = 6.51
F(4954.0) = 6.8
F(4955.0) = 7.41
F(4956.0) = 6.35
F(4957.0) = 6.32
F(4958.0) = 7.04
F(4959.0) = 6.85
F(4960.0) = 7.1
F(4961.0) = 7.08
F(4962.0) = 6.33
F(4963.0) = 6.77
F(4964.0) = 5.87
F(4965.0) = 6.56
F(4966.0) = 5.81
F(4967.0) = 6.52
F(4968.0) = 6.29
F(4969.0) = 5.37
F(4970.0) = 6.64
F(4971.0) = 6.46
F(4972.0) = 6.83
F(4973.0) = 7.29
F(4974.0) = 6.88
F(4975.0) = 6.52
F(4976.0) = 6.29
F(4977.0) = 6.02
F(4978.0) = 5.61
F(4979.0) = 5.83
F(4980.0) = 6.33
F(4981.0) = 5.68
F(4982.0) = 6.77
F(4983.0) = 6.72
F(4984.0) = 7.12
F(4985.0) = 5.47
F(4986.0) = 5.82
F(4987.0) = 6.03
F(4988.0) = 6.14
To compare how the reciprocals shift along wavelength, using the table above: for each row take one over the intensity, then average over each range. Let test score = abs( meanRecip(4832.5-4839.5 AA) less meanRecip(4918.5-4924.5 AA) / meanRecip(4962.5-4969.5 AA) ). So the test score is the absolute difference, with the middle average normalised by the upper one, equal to 0.84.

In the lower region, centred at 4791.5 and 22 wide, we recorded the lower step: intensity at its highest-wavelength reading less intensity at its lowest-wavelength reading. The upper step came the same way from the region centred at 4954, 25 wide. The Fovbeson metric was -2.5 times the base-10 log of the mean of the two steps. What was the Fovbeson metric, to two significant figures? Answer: 1.8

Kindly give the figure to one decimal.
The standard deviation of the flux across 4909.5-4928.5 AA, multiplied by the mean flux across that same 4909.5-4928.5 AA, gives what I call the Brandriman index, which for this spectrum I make 2.9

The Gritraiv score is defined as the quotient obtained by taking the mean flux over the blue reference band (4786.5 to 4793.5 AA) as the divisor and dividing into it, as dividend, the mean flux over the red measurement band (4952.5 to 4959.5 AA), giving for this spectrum 1.10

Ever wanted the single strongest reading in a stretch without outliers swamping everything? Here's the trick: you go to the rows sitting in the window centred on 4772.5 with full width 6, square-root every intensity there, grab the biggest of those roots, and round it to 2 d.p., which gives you 2.65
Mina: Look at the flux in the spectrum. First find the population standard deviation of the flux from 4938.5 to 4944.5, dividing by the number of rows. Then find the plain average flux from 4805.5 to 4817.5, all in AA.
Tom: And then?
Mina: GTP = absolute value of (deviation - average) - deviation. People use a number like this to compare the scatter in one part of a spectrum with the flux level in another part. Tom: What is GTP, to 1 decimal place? 5.3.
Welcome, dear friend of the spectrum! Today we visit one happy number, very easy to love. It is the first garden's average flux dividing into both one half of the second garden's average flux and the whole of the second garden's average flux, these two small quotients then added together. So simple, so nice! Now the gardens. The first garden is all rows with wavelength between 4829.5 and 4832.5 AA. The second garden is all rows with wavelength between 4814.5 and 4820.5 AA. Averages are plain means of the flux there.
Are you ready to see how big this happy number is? 1.38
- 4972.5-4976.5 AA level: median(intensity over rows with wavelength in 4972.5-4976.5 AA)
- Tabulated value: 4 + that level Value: 10.7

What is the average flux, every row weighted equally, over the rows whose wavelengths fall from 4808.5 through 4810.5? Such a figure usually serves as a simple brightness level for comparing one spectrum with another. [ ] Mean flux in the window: 6.67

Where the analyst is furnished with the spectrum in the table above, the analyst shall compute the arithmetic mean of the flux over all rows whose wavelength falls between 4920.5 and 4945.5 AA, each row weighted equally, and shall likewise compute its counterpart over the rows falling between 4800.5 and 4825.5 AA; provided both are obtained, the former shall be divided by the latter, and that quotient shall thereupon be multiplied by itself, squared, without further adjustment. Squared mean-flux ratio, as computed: 0.98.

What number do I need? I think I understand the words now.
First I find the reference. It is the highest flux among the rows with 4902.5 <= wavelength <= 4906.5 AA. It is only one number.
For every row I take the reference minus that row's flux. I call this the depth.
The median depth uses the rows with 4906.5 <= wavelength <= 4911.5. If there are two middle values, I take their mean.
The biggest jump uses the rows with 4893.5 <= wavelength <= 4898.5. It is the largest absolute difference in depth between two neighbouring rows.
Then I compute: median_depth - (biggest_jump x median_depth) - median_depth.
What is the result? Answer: -0.69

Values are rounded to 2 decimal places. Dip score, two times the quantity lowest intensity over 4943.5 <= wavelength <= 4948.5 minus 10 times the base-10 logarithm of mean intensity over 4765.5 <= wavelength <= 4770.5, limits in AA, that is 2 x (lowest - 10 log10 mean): -3.97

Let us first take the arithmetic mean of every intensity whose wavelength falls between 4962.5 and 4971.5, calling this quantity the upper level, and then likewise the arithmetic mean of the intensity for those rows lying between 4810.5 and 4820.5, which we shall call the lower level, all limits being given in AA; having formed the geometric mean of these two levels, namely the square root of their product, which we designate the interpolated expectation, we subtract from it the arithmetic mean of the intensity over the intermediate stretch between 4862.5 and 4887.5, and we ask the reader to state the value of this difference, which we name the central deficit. 0.63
